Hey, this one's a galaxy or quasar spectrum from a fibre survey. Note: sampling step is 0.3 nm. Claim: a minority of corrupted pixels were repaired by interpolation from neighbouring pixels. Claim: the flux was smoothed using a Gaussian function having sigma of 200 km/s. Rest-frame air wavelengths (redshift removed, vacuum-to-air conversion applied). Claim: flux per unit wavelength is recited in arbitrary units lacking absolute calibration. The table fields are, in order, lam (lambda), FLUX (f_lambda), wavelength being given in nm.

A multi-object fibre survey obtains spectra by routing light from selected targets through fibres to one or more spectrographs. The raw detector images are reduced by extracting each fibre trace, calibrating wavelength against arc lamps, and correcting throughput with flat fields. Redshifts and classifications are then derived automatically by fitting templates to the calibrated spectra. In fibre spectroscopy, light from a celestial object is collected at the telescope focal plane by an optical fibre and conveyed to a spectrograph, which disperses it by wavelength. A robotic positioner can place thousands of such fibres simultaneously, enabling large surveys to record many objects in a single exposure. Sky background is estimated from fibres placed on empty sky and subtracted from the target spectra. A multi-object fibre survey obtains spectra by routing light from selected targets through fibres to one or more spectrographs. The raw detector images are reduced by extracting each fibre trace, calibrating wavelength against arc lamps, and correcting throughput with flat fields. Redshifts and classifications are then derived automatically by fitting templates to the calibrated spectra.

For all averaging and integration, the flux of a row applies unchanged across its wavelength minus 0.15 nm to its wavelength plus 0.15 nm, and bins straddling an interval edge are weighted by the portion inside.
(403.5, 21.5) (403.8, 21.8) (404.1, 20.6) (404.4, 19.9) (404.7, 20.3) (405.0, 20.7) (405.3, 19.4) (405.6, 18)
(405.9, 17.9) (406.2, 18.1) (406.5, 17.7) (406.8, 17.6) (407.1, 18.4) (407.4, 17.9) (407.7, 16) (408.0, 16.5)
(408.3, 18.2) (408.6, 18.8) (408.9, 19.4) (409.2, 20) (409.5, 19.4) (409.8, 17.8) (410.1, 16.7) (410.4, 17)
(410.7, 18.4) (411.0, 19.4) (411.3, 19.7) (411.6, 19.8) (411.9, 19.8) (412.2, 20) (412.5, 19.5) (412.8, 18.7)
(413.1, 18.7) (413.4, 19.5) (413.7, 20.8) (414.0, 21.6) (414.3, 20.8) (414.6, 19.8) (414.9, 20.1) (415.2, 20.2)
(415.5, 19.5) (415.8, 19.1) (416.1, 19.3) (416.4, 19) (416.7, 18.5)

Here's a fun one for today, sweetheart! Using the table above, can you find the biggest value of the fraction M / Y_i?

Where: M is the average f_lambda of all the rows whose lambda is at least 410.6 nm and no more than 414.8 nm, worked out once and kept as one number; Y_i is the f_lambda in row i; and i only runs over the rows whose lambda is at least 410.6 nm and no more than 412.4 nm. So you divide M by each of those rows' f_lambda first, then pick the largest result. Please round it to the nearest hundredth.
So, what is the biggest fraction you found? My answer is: 1.07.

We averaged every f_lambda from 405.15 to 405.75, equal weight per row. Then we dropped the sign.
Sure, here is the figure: 18.7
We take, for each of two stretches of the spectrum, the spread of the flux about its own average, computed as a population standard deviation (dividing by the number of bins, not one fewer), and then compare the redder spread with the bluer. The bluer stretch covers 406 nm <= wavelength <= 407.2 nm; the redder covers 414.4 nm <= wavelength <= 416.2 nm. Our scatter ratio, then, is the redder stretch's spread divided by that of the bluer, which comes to 1.3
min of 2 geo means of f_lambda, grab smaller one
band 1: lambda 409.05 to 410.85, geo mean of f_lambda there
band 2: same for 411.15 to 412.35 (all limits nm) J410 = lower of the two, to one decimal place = 18.2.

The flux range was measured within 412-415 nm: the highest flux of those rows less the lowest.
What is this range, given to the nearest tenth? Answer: 2.9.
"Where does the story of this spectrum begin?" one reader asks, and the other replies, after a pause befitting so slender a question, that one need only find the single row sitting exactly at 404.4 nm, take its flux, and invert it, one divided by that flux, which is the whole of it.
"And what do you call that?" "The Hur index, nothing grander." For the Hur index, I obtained 0.050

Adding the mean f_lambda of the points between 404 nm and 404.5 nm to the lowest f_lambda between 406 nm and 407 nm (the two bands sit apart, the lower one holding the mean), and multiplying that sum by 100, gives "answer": 3785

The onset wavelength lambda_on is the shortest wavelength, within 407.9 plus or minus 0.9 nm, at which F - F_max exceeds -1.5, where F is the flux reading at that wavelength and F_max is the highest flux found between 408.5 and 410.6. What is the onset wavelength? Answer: 408.6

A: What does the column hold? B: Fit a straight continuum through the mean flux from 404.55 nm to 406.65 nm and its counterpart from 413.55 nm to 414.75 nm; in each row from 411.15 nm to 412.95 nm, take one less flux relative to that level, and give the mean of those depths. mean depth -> 0.035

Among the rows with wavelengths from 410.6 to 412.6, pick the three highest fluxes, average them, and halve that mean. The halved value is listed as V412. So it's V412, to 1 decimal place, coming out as 9.9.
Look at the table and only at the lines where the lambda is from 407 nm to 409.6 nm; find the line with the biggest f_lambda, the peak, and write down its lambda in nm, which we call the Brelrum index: 409.2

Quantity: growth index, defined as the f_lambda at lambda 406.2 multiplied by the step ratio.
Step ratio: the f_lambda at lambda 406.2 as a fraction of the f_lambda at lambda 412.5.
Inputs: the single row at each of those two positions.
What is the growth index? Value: 16.8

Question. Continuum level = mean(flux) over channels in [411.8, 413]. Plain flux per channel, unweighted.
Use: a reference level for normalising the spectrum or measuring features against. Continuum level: 19.5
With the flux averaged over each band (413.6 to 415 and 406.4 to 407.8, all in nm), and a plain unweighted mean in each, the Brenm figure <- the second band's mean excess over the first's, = -3.1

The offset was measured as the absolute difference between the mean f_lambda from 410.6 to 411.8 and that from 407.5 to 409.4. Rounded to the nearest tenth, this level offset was 1.2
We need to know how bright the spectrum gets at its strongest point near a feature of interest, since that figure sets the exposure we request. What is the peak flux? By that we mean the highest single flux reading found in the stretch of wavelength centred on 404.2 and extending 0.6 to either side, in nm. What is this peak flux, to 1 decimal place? 21.8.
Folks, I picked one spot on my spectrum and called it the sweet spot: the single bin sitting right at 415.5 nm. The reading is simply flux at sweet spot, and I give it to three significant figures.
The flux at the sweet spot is 19.5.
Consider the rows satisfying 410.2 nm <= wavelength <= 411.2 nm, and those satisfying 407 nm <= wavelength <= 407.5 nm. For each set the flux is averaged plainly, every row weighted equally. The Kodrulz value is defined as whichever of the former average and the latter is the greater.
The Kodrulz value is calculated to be 18.3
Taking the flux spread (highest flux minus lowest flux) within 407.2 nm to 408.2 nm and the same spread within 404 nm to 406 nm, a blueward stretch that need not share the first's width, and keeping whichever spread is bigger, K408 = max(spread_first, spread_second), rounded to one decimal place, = 2.8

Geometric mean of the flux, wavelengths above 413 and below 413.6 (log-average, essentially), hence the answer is 19.1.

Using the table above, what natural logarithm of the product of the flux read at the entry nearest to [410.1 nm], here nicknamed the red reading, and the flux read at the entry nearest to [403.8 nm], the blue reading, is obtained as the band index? 5.90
